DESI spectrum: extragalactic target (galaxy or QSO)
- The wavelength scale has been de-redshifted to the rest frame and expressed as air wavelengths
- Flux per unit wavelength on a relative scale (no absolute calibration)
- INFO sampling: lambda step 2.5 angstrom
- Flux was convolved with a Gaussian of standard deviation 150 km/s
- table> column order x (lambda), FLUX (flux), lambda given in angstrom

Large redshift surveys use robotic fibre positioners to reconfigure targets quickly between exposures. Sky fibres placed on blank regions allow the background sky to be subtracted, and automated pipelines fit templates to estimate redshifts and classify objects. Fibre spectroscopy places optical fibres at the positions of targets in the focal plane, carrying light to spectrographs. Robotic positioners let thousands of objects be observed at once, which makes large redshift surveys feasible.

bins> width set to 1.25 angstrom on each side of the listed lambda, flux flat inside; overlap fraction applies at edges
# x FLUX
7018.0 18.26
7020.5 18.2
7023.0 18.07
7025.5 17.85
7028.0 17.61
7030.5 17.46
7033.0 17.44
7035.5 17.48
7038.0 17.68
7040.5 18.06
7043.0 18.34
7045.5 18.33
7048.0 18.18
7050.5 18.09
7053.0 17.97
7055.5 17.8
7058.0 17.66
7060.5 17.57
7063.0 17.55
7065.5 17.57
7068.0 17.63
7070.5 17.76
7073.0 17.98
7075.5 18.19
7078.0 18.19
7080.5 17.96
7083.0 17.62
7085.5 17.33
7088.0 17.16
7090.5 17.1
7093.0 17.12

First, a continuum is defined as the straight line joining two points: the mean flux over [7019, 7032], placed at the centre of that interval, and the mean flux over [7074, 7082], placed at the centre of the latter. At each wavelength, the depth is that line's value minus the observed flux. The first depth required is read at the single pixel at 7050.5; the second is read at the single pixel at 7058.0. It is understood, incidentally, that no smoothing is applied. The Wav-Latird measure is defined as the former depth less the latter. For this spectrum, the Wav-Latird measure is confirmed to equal -0.47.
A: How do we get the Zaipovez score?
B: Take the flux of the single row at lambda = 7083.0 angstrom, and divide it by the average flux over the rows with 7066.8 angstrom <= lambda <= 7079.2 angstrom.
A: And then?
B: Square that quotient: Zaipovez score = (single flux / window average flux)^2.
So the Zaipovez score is 0.96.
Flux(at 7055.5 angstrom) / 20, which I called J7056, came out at 0.890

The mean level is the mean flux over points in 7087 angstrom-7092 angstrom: 17.13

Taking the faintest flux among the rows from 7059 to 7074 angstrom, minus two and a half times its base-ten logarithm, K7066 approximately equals -3.11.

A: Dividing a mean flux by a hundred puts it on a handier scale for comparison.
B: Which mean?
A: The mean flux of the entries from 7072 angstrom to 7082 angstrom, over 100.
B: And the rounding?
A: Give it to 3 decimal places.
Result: 0.181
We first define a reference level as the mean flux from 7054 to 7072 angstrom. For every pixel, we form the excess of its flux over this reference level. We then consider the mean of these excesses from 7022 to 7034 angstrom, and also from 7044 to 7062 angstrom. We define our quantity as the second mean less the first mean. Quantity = 0.26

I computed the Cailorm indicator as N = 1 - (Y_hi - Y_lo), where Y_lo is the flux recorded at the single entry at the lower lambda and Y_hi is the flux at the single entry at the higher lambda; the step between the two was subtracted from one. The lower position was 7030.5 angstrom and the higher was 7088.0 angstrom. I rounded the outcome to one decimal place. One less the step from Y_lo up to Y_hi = 1.3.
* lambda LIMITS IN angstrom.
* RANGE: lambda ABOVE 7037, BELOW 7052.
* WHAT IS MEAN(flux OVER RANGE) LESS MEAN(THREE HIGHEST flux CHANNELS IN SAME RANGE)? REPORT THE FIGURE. -0.17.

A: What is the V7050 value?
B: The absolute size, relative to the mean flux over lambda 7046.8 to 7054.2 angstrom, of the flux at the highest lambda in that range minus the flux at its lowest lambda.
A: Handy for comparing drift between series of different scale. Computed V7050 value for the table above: 0.0116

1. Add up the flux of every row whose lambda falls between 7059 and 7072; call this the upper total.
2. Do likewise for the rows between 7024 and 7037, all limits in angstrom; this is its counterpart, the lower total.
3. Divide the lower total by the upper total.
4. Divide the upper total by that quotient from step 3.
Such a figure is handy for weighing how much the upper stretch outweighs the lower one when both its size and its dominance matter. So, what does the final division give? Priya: 88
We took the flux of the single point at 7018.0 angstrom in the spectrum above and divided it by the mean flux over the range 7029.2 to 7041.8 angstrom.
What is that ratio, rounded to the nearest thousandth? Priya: 1.036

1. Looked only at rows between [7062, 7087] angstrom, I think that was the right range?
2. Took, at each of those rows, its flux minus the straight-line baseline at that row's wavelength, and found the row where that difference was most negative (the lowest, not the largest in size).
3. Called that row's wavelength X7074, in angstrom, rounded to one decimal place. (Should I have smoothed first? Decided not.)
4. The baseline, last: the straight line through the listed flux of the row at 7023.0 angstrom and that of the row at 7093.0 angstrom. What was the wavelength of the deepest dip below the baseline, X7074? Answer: 7063.0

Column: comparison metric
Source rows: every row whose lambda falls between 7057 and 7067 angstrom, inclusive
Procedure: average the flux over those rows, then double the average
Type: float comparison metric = 35.2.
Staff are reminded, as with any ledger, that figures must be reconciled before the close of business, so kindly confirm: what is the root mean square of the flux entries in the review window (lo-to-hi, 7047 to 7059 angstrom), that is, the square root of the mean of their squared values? 17.9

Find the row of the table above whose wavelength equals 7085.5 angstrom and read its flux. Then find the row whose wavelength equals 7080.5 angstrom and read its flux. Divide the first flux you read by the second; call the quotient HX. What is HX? 0.96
